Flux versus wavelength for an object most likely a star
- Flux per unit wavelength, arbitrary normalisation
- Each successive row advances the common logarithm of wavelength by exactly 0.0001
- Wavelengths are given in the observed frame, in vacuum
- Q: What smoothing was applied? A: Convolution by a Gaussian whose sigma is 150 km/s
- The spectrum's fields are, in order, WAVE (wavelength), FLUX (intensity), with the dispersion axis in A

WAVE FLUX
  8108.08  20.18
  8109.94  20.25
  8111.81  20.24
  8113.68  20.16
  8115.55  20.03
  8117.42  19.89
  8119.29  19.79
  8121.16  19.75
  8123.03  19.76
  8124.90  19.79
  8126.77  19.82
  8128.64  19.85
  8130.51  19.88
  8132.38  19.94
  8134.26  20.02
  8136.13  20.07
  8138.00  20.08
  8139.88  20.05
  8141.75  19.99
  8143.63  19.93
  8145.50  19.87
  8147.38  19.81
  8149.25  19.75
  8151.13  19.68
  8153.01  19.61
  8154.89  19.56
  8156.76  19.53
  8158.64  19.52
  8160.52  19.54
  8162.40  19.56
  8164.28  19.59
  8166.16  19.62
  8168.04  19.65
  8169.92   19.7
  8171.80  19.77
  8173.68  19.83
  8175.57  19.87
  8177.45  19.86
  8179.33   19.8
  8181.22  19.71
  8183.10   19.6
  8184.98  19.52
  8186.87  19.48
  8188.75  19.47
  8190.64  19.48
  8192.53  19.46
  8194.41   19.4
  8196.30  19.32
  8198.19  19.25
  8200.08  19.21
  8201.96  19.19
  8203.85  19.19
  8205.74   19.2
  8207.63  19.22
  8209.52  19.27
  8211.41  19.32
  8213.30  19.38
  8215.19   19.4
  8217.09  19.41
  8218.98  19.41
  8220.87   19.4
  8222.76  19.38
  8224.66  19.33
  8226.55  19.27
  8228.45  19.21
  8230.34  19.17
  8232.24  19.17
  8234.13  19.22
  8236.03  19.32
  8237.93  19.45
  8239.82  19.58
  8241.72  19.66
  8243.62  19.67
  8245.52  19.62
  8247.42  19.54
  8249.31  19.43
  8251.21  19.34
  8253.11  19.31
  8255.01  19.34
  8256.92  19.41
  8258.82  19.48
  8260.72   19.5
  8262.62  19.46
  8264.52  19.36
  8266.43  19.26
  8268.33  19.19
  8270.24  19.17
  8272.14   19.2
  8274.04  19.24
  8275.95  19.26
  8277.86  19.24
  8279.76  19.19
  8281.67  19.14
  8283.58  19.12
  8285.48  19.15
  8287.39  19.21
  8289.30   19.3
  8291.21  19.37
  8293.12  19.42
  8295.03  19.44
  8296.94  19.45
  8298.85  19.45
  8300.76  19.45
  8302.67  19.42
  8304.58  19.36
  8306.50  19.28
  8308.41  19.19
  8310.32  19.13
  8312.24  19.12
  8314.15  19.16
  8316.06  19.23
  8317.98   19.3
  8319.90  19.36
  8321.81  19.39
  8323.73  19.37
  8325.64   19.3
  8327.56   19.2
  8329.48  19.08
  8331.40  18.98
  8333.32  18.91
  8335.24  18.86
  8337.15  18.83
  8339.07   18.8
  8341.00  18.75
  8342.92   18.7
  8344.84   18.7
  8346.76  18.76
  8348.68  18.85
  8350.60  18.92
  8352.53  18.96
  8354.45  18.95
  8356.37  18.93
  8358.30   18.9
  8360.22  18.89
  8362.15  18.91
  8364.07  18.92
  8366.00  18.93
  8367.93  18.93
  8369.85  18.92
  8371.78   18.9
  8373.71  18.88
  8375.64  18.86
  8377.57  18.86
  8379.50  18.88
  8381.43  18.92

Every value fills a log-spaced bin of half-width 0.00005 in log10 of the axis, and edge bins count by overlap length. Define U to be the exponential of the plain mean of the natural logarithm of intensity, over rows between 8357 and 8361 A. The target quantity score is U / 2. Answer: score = 9.45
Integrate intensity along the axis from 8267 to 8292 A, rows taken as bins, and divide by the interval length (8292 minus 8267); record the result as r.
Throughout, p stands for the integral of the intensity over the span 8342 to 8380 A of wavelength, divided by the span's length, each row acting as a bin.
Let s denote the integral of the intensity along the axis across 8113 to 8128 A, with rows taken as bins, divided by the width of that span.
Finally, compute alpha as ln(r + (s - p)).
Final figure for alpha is 3.01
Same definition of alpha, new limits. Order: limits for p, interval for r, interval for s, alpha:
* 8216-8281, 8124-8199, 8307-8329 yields 2.98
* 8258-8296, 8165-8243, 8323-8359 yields 2.95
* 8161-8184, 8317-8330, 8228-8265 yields 2.94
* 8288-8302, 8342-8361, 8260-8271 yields 2.93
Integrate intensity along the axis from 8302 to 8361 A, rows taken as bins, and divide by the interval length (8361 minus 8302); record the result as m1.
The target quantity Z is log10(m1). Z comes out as 1.28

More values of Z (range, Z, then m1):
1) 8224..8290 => 1.29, 19.3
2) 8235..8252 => 1.29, 19.5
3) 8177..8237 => 1.29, 19.4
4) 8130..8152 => 1.30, 19.9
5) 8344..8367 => 1.28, 18.9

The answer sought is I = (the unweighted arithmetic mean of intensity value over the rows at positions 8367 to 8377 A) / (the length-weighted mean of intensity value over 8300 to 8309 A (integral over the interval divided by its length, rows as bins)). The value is 0.98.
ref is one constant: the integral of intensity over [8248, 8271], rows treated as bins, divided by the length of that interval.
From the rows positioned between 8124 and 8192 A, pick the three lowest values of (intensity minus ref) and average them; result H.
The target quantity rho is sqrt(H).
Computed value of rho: 0.34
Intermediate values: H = 0.12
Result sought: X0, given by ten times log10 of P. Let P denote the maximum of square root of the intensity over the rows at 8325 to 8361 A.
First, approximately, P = 4.39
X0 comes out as 6.43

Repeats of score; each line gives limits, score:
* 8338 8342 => 9.39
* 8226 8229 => 9.62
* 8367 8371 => 9.46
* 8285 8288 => 9.59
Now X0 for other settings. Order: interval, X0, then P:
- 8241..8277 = 6.47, 4.44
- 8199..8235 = 6.44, 4.41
